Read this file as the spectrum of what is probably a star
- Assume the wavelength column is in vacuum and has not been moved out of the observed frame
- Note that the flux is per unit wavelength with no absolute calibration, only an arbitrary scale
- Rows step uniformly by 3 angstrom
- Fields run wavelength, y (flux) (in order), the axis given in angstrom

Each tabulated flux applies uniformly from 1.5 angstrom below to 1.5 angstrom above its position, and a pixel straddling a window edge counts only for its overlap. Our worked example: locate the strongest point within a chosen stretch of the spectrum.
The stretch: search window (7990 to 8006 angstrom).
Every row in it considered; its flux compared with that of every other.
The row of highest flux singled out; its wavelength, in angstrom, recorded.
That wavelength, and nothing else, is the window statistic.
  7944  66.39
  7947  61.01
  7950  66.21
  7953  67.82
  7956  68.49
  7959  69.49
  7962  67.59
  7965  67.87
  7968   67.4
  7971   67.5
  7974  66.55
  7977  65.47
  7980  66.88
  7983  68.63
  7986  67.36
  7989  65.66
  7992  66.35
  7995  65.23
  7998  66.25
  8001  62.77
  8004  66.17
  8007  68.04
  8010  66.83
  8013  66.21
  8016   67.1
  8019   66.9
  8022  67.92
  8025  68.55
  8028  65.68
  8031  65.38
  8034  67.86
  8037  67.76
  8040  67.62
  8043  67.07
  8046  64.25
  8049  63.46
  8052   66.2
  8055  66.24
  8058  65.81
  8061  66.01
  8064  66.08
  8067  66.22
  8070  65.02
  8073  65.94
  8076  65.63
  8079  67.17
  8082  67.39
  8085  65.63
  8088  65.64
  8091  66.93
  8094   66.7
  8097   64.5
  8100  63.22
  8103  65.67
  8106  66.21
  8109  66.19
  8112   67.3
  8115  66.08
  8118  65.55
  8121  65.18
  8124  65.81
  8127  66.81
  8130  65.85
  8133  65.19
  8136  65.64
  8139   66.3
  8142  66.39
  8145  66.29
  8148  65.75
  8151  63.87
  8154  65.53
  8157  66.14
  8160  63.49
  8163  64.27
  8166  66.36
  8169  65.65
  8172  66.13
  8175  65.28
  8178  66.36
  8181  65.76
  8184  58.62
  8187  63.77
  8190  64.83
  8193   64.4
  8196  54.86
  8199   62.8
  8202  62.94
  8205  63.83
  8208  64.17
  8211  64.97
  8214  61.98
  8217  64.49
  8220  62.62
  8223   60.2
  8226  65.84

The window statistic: 7992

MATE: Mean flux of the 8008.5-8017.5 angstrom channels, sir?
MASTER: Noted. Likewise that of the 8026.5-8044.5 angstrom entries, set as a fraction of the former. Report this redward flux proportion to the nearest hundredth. 1.00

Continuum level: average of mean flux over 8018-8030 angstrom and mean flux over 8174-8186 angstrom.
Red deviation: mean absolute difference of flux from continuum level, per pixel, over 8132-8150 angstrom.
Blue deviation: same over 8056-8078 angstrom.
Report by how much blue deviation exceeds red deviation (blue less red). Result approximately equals -0.08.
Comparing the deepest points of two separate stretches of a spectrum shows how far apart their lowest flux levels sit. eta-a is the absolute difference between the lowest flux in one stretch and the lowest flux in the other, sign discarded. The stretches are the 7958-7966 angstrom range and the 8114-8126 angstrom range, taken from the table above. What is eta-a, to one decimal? 2.4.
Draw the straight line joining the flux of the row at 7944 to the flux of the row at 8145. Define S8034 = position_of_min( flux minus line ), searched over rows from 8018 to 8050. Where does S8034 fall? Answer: 8049 angstrom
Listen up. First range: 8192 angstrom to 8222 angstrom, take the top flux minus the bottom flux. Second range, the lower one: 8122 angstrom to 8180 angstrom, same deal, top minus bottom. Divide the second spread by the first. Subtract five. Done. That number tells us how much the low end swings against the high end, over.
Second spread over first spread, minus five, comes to -4.67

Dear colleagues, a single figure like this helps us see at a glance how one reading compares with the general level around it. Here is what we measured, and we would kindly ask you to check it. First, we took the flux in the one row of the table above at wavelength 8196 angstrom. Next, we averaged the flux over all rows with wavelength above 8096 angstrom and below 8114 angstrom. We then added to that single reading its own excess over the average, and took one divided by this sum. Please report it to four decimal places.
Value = 0.0226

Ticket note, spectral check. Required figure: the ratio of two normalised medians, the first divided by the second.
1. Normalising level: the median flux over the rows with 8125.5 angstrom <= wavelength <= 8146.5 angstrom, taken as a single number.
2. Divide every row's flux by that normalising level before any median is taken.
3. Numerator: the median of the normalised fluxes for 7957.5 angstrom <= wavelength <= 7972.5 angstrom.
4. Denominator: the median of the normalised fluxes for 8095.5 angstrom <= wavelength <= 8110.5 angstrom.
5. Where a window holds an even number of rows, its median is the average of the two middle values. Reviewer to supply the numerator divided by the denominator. 1.03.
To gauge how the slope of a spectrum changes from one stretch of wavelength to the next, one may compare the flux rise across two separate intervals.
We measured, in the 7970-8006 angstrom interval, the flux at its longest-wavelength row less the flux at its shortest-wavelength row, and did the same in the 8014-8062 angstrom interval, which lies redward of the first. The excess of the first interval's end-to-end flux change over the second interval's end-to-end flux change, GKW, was -0.2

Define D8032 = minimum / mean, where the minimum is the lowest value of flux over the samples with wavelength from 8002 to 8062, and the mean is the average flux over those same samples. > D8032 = 0.954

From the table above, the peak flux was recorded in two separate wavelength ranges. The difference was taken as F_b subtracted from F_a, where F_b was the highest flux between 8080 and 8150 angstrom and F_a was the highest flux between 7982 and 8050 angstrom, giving 1.2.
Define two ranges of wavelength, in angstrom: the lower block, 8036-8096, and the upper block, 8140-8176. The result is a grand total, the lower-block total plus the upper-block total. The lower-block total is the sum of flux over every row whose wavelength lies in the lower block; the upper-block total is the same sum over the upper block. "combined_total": 2108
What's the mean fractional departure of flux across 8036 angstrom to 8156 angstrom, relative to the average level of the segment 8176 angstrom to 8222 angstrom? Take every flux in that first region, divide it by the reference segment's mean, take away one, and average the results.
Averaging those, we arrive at 0.045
